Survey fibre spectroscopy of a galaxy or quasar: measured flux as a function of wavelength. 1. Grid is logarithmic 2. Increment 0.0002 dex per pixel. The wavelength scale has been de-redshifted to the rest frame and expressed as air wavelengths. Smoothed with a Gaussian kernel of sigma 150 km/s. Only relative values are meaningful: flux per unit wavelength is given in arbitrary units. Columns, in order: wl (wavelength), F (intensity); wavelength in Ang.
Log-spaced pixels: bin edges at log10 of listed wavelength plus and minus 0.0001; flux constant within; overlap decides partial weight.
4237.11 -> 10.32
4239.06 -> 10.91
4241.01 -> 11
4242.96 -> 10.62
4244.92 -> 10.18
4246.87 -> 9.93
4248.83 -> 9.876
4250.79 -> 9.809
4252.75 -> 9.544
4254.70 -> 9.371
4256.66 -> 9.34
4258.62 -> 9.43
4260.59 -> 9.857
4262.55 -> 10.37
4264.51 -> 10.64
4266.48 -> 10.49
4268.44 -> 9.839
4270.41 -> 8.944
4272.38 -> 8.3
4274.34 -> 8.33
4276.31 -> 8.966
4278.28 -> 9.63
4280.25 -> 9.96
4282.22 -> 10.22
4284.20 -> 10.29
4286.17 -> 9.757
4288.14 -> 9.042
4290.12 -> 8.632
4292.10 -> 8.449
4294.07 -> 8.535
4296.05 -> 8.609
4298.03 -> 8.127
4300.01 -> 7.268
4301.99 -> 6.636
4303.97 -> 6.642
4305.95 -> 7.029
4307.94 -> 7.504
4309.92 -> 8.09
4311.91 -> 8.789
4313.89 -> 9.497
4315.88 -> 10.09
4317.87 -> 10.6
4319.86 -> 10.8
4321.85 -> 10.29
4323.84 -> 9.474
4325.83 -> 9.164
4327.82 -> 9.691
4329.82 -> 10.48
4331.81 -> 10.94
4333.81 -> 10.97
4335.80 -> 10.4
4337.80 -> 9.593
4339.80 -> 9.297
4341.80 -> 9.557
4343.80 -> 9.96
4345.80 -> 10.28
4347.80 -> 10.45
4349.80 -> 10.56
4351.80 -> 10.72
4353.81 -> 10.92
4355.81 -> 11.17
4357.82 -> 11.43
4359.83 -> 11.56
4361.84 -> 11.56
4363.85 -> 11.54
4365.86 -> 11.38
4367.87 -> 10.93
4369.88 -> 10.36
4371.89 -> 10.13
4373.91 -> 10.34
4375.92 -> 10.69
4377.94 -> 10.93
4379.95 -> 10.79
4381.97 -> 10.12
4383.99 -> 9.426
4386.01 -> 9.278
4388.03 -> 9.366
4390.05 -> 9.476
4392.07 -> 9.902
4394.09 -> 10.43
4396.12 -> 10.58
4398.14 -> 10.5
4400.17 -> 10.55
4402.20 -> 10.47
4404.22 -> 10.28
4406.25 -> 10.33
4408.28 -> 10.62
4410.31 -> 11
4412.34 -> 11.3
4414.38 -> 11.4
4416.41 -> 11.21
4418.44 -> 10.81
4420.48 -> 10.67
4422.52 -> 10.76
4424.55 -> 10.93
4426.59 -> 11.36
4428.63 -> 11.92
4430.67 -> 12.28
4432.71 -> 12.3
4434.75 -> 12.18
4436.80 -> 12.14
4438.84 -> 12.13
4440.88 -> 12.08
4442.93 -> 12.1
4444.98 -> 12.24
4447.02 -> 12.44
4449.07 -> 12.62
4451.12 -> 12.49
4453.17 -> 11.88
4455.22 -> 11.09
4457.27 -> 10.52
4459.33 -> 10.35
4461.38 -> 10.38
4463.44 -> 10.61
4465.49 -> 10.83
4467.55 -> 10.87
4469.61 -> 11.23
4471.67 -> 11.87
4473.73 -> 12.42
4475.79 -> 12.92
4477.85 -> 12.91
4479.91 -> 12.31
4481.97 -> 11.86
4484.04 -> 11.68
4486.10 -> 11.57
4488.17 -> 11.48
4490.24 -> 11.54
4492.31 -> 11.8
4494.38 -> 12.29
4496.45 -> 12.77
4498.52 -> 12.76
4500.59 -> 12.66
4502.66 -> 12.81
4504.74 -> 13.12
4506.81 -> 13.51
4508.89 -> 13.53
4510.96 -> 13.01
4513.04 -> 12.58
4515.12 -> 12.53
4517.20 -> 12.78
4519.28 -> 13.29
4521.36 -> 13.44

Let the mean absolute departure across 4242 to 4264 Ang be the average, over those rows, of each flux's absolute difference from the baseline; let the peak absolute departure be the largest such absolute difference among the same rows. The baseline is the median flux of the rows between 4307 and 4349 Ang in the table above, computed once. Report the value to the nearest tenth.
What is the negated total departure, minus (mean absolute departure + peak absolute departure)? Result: -1.0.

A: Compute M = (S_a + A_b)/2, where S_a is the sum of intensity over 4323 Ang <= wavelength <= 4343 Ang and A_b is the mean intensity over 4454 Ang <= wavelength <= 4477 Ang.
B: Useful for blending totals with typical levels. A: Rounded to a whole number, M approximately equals 55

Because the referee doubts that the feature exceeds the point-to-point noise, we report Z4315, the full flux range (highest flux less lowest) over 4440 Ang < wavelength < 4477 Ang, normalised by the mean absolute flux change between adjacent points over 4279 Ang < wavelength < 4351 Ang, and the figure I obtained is 6.1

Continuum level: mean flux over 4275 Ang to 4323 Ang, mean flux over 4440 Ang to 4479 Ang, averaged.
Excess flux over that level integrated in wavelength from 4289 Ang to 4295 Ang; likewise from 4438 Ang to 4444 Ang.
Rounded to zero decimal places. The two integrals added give 1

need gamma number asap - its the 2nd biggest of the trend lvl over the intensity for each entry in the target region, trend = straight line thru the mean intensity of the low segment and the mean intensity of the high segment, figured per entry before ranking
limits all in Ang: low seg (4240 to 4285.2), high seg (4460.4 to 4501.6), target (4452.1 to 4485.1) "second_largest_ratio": 1.12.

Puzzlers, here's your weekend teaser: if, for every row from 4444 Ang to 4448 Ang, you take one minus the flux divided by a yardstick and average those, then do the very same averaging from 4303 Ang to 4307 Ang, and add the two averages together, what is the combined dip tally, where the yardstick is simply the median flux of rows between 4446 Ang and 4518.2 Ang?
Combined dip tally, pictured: 0.44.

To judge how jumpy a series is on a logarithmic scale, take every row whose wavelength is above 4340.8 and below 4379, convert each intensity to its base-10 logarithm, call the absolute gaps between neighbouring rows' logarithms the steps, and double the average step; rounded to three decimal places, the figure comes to 0.019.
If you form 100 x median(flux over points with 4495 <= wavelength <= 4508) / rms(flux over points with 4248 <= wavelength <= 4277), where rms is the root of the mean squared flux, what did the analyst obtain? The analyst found 134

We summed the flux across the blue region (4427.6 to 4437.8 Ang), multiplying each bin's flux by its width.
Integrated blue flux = 124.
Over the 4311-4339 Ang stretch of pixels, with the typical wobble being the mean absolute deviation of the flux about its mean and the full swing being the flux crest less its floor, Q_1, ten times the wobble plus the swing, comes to 8.1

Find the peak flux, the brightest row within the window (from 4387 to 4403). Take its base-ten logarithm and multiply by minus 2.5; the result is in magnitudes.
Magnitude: -2.56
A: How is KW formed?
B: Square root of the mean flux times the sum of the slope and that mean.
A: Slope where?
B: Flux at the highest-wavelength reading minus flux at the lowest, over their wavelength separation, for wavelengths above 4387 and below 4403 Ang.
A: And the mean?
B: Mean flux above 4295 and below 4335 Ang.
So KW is 9.1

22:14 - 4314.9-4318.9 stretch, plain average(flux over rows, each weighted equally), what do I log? 10.3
